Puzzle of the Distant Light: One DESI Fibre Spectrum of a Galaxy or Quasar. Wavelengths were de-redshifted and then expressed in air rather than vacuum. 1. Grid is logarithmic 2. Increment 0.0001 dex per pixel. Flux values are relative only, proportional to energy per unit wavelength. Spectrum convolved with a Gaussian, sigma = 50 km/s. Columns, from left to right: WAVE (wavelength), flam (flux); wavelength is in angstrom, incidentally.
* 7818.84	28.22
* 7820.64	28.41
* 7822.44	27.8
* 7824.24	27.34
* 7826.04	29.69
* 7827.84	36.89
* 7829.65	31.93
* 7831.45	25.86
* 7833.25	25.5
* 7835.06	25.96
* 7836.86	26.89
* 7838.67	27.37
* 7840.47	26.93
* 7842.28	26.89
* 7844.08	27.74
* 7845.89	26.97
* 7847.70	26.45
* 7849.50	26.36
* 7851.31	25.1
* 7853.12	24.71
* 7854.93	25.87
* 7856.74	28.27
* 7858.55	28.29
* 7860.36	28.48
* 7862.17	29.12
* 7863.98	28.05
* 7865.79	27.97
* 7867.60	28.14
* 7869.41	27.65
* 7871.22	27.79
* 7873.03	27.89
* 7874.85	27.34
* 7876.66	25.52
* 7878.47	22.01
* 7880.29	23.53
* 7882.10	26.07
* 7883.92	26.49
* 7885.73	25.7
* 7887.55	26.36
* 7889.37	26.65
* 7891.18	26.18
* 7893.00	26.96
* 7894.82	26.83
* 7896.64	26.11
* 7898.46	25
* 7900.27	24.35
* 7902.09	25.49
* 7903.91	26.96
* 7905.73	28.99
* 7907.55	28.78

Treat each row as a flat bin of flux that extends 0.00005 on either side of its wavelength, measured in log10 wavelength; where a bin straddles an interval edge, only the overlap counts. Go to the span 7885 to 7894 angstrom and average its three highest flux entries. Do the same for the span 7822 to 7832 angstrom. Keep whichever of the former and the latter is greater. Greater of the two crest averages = 32.8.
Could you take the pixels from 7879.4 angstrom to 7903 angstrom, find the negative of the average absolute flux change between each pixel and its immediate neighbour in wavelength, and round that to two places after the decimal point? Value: -0.81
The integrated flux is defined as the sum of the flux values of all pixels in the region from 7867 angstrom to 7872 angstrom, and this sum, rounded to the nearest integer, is 84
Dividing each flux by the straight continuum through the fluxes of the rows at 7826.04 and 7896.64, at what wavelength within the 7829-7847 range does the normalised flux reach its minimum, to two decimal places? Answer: 7833.25 angstrom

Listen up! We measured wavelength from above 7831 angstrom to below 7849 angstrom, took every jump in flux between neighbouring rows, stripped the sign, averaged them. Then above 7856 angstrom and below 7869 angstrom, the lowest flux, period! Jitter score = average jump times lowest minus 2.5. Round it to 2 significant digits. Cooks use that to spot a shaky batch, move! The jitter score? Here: 13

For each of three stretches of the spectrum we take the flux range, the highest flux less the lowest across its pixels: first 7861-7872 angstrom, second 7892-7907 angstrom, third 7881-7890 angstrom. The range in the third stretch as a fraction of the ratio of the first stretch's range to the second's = 3.0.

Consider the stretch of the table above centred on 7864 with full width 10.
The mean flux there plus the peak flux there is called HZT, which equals 57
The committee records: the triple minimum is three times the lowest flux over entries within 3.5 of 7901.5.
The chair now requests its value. 73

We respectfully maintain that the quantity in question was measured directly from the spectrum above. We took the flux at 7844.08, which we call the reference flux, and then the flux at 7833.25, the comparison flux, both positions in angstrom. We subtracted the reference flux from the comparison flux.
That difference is -2.2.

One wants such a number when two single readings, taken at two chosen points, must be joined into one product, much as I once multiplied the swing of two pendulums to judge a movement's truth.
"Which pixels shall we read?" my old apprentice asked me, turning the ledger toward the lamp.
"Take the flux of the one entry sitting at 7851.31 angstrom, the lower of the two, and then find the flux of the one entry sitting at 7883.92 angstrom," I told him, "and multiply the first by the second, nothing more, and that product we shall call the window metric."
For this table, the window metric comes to 665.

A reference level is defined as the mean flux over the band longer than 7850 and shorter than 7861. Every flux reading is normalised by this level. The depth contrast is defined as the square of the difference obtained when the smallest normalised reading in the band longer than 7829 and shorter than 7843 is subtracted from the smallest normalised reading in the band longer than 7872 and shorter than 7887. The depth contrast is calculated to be 0.017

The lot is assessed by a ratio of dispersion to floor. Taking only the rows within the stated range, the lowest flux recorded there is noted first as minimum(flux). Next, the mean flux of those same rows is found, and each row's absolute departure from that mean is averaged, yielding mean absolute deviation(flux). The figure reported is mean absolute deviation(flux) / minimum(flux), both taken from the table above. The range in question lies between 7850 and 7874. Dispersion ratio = 0.042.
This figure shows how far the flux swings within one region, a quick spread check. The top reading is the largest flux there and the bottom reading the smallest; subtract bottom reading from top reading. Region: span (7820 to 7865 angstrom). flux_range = 12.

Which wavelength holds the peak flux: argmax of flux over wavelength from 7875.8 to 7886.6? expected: 7883.92 angstrom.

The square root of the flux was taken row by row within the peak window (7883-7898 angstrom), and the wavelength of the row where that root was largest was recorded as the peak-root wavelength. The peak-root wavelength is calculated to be 7893.00 angstrom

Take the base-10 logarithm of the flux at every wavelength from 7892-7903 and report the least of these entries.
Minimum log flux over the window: 1.39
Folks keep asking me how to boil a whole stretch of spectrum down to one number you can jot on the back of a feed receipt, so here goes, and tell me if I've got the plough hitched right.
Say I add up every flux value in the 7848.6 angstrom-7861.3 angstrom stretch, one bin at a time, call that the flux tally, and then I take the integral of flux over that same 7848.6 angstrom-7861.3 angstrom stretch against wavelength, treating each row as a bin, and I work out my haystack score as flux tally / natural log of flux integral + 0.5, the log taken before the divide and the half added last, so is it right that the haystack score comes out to 32.6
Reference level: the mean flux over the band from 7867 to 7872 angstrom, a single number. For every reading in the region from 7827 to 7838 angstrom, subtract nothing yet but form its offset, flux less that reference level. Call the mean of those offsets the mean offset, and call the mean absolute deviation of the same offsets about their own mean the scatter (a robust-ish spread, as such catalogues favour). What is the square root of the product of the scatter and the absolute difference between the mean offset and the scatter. 3.2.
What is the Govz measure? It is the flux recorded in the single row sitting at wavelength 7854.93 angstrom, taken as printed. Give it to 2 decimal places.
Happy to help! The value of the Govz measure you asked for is 25.87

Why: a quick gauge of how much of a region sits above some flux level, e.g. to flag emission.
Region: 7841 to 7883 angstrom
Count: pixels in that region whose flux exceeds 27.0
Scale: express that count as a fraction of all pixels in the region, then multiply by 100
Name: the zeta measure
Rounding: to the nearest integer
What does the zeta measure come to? 52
